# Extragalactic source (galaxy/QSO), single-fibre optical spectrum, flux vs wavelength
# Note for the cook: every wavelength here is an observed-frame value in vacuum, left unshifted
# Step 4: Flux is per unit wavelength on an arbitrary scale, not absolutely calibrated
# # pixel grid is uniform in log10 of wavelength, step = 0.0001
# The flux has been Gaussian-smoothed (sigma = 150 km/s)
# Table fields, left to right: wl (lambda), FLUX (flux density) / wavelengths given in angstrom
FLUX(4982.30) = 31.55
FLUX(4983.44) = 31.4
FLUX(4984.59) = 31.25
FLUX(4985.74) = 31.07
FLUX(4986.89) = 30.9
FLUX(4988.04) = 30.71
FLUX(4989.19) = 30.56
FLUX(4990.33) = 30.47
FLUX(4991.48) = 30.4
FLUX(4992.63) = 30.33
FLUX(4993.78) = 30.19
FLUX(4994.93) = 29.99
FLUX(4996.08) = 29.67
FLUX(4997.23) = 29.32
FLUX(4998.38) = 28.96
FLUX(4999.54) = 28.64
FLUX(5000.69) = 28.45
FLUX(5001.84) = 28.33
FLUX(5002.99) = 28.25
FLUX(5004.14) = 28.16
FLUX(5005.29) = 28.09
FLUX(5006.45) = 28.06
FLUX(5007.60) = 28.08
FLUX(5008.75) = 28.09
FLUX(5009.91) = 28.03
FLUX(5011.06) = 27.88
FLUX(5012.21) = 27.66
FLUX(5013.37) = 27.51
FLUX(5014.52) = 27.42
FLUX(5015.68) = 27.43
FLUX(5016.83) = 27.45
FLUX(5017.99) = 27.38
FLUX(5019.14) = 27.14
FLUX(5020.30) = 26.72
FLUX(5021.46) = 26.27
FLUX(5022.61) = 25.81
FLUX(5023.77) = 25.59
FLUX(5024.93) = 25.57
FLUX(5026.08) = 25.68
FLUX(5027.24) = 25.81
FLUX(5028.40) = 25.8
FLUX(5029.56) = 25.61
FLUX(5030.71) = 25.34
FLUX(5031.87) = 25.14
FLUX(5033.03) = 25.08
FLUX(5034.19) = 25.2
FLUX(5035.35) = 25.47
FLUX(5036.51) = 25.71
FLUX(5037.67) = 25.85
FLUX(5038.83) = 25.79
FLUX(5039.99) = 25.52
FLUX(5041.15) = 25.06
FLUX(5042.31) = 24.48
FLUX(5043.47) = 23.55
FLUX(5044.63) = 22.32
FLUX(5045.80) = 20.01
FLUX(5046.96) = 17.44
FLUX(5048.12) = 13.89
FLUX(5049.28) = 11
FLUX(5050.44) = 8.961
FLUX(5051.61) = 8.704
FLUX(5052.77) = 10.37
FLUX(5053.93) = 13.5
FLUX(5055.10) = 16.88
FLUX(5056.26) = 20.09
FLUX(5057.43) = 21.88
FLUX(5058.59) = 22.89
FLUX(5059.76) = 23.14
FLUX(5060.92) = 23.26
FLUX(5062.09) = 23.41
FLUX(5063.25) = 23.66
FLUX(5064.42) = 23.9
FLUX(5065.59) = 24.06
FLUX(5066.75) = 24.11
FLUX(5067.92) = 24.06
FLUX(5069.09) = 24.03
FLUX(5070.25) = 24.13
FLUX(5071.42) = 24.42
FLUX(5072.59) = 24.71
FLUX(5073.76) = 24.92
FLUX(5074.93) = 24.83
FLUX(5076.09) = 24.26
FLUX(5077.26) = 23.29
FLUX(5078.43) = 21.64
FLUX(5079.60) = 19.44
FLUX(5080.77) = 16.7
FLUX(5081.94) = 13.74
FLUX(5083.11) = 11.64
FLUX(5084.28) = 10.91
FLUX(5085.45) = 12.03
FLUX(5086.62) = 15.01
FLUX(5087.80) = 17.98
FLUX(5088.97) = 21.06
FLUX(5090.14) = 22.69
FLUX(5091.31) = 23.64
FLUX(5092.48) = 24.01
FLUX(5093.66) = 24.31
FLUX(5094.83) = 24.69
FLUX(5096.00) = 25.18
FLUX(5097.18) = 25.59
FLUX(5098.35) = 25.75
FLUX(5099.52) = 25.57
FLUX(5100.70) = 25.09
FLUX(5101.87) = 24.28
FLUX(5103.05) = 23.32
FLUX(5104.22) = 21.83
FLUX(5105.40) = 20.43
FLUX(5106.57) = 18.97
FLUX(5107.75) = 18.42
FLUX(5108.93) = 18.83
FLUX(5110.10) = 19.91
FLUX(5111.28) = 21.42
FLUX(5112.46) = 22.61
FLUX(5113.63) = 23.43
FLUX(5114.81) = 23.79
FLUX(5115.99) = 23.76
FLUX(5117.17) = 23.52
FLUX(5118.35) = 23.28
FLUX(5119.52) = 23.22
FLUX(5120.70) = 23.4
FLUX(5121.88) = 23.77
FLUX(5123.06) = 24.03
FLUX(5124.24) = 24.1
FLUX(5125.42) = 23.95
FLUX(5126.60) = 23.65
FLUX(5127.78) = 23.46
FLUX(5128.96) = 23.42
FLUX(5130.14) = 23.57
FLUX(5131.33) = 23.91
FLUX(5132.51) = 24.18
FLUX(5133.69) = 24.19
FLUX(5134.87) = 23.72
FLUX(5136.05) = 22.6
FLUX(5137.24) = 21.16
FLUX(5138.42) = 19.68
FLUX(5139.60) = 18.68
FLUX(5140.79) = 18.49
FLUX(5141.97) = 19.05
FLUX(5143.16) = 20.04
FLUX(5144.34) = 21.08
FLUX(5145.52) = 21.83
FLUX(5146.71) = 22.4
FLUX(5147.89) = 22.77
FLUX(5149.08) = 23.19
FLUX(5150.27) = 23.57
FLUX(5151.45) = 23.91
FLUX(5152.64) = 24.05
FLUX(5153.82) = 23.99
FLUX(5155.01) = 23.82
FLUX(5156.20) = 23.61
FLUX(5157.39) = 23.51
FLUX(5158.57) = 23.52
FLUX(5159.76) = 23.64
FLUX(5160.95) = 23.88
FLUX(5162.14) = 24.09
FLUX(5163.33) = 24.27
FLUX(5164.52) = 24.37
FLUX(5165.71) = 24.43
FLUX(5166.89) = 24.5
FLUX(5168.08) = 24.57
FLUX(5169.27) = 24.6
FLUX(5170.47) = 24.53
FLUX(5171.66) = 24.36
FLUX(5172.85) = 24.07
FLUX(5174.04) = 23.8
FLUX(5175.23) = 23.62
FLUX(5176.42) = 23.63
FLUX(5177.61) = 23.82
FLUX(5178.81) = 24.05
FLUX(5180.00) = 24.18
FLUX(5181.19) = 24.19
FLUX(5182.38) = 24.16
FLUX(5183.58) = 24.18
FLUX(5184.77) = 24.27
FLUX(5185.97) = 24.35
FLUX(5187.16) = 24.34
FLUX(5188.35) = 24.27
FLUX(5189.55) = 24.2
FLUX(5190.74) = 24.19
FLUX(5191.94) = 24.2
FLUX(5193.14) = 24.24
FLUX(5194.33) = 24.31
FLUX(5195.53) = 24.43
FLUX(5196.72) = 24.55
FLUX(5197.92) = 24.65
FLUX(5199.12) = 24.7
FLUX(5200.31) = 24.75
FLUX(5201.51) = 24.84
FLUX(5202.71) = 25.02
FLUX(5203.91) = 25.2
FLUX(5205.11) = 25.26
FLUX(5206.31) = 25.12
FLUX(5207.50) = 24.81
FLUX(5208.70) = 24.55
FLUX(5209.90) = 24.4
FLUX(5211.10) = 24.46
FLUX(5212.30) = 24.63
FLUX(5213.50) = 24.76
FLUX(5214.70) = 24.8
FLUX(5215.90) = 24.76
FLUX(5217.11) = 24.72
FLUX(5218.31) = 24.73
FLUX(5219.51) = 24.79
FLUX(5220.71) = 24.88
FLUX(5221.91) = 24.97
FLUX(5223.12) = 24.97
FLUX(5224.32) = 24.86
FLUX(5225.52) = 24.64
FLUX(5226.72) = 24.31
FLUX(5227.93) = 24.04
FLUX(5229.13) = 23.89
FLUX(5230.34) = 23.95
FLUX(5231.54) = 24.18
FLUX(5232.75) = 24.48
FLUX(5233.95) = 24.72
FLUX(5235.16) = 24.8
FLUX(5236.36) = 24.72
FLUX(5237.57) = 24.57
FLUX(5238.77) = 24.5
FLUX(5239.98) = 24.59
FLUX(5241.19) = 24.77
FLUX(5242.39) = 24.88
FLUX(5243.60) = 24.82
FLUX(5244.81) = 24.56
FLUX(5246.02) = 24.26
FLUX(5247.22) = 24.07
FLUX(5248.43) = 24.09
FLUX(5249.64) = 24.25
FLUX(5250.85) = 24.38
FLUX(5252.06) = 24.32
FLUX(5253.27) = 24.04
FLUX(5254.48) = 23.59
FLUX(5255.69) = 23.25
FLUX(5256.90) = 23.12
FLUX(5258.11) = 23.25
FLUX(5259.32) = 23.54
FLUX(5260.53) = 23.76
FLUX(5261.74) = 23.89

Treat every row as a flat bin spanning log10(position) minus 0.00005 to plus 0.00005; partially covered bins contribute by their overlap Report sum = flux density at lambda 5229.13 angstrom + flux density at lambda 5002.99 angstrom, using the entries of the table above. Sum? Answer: 52.1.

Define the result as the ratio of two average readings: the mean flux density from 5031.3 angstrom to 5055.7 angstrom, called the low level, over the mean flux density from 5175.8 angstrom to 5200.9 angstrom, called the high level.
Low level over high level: 0.82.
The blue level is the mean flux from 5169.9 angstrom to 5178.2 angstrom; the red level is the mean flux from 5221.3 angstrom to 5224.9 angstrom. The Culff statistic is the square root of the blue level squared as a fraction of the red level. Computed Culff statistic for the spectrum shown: 4.8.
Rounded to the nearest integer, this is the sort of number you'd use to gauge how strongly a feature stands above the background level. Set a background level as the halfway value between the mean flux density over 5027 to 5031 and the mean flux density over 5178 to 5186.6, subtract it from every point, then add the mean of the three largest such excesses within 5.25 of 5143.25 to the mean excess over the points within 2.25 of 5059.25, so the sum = -5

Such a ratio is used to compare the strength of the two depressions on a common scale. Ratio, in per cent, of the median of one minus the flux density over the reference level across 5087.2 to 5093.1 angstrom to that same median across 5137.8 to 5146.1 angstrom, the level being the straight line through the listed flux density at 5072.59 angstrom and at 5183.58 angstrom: 41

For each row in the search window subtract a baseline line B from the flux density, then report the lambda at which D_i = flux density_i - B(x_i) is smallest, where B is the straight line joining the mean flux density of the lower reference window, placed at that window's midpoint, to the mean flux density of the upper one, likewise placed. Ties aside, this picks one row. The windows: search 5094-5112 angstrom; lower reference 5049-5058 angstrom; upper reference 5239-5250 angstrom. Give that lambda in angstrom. 5107.75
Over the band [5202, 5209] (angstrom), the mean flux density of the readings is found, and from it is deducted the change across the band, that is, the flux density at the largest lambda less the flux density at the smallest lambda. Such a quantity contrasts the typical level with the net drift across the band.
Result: 25.5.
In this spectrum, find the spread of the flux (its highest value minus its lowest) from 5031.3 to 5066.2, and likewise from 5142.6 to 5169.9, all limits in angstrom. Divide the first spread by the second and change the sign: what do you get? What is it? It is -3.8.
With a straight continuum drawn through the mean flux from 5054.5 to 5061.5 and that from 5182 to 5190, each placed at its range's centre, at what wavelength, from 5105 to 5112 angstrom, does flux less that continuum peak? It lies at 5111.28 angstrom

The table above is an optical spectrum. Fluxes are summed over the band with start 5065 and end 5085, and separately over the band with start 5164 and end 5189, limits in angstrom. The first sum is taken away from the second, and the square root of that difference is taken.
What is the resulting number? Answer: 12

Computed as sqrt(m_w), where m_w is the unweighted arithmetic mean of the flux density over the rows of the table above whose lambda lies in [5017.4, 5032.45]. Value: 5.1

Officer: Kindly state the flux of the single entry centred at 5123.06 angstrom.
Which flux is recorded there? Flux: 24.03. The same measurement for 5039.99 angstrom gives 25.52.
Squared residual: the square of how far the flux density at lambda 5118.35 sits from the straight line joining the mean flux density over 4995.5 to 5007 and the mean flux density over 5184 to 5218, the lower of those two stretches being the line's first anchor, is 9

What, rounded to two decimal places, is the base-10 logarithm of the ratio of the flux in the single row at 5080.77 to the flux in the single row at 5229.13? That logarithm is -0.16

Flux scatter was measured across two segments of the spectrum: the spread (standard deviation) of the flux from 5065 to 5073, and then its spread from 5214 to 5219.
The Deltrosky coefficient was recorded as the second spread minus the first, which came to -0.2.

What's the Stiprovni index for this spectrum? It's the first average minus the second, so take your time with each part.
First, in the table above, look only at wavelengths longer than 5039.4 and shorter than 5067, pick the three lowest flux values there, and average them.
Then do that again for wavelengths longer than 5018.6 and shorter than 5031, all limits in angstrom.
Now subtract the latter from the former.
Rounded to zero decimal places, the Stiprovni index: -16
